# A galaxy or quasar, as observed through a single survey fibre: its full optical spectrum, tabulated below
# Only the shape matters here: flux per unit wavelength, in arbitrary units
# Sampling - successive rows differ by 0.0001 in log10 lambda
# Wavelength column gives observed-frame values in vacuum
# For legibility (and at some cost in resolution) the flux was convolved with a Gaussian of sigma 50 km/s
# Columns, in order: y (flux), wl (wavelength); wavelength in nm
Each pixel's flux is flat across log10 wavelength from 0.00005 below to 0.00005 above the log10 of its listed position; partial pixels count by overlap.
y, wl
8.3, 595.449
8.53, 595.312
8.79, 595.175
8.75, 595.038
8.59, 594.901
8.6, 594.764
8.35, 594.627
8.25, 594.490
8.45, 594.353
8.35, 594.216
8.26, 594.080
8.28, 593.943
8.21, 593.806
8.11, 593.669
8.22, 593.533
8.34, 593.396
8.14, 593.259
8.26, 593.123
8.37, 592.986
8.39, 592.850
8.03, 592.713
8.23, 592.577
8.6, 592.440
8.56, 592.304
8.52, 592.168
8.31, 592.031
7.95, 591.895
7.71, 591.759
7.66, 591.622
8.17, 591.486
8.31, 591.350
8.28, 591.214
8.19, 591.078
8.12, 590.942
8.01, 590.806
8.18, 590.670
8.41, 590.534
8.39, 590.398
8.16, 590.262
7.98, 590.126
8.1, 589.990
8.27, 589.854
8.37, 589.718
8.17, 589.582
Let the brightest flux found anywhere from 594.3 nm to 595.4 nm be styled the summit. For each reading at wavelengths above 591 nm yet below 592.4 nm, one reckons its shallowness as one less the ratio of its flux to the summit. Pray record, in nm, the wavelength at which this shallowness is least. 592.304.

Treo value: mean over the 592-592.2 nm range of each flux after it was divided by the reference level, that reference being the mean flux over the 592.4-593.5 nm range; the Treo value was 1.01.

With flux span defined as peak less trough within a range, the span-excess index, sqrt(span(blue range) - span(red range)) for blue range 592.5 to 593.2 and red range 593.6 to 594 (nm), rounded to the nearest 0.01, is 0.44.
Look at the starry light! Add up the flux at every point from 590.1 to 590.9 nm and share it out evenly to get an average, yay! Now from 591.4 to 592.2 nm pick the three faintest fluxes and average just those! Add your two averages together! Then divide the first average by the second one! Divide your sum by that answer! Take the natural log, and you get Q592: 2.72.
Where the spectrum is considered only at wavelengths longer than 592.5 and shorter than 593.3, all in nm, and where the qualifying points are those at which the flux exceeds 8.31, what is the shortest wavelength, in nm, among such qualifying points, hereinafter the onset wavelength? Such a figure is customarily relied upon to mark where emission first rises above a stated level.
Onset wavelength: 592.850 nm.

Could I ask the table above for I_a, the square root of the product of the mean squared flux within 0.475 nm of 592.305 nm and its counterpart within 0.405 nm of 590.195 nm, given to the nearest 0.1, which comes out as 68.4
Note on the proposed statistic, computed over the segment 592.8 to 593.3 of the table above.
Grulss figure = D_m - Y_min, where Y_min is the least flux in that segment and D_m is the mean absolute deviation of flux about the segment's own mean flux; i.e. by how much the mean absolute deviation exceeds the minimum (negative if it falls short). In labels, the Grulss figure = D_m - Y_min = -8.05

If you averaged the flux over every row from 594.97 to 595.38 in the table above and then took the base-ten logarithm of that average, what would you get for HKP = 0.939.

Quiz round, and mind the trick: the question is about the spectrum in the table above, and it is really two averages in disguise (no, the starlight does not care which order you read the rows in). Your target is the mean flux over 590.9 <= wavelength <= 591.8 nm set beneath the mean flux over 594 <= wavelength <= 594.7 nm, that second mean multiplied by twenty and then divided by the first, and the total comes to 20.7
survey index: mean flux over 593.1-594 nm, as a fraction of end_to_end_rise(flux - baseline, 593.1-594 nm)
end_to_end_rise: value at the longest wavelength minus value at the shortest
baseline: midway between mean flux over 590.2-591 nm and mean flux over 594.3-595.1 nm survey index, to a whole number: 411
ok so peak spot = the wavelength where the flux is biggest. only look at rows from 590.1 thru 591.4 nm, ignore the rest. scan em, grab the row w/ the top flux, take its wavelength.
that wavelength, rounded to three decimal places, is 590.534 nm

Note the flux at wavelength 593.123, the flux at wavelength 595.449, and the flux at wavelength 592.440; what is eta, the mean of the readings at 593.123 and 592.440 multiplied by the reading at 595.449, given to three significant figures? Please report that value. 70.0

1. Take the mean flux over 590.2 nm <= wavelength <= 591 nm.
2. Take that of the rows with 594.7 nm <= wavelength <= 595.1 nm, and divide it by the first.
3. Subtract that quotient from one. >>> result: -0.053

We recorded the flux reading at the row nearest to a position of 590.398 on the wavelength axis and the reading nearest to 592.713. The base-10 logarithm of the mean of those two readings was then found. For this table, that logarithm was 0.914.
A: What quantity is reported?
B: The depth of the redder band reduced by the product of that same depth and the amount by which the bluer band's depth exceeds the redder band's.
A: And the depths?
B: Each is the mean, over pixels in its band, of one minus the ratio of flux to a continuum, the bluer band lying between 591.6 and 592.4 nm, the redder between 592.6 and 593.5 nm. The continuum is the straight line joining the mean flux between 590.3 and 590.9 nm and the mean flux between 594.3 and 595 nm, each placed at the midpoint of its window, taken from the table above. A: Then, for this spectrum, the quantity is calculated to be 0.014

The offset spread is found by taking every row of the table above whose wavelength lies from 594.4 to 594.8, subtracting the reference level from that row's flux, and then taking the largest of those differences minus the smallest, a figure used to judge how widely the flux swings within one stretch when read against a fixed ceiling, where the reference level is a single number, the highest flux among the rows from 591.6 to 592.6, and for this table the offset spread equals 0.35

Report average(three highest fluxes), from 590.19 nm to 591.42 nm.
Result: 8.37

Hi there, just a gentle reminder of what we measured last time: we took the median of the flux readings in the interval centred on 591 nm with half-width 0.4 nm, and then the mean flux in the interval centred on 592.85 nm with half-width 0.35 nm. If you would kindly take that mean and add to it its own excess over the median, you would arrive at 8.33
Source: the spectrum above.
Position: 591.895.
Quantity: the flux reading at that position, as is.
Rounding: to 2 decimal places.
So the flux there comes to 7.95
